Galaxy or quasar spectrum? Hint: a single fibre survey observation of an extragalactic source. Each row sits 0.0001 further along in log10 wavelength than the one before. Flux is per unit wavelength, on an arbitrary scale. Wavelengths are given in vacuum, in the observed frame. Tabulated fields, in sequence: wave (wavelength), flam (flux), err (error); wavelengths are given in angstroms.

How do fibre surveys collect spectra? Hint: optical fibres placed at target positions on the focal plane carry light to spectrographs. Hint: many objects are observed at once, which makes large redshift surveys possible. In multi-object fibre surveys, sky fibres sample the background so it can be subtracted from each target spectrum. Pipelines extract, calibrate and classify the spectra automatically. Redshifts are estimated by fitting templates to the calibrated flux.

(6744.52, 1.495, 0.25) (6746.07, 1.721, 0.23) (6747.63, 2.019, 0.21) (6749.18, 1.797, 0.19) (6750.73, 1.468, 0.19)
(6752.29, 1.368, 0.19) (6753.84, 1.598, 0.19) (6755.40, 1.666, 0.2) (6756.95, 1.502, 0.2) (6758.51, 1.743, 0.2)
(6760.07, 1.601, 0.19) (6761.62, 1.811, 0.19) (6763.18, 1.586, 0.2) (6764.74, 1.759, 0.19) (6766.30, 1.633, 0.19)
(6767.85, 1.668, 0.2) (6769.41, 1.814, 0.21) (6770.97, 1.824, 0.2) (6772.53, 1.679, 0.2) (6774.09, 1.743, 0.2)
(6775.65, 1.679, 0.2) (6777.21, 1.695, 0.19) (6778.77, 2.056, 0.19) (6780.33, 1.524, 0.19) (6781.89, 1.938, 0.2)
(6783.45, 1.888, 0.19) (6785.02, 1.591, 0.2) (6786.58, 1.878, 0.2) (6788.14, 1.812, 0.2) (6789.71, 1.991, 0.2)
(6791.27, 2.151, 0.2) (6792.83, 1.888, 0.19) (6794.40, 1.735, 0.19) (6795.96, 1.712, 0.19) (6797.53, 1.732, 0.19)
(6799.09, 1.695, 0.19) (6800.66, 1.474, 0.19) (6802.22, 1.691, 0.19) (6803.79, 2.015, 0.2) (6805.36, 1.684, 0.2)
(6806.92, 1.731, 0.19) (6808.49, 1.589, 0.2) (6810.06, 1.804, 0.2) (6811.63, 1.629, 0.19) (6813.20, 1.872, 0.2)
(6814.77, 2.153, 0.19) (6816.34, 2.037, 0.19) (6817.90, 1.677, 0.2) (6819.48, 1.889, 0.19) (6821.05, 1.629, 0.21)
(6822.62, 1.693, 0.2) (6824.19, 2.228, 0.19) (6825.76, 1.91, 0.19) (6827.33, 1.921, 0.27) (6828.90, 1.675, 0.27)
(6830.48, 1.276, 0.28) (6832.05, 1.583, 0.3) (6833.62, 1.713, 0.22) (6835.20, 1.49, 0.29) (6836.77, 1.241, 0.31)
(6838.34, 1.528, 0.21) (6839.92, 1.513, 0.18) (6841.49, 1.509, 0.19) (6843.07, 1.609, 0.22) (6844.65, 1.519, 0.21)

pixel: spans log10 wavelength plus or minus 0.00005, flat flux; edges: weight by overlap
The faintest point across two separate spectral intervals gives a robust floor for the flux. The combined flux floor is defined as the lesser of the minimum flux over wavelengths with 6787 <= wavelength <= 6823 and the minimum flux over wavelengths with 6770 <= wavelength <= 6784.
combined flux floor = 1.47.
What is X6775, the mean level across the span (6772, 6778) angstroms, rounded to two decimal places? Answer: 1.70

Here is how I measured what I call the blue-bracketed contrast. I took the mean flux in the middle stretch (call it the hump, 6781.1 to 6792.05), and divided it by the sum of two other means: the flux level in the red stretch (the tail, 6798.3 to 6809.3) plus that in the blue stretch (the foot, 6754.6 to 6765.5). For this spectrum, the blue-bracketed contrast 0.563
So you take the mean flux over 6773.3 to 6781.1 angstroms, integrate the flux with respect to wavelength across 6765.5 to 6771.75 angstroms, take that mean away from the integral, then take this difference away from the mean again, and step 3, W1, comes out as -7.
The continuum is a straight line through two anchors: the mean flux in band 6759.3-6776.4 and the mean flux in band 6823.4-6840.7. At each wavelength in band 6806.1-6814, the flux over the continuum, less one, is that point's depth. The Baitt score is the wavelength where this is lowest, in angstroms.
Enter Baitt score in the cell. 6808.49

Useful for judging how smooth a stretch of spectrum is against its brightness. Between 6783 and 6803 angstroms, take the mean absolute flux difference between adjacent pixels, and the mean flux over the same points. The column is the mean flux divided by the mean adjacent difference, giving 11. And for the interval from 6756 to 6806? 10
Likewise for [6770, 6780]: 14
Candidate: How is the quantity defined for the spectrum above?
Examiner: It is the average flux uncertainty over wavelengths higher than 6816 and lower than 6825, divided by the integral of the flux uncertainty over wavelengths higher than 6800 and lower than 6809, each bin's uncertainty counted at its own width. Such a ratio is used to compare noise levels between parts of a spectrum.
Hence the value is 0.11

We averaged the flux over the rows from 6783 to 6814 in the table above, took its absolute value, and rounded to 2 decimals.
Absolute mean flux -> 1.78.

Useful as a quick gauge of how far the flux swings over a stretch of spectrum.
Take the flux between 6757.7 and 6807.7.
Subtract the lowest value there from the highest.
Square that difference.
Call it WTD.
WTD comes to 0.46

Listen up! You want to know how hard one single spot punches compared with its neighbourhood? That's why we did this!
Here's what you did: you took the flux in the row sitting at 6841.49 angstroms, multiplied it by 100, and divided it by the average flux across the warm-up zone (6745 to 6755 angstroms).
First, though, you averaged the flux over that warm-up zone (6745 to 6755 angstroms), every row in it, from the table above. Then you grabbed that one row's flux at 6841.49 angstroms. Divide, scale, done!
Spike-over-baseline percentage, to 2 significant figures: 91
